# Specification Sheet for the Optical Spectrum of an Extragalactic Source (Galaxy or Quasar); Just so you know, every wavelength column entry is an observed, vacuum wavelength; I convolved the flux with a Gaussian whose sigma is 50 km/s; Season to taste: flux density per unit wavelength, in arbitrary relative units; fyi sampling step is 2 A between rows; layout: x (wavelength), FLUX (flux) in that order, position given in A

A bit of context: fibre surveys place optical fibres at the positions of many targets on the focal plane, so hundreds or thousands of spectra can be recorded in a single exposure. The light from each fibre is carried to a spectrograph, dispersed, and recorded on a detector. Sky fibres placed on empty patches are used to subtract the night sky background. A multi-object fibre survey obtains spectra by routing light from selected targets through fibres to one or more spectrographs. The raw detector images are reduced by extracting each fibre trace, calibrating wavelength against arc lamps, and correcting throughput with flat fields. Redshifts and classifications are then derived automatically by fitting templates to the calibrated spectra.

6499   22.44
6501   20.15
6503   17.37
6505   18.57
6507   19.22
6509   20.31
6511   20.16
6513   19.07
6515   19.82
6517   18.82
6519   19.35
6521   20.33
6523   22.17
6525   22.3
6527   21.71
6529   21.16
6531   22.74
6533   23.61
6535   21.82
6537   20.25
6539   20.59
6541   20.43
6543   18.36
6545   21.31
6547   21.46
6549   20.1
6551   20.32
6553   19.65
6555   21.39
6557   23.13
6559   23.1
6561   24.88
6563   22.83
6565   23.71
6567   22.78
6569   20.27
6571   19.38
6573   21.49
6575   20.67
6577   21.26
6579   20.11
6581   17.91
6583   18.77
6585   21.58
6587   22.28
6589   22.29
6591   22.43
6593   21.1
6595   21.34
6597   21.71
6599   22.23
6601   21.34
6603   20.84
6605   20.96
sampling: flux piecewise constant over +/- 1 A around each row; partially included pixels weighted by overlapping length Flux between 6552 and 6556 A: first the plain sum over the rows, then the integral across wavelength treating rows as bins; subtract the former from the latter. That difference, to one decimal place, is 41.0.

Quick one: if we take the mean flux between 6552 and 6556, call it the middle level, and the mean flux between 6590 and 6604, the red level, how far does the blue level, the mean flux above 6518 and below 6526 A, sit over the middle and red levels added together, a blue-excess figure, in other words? -21.1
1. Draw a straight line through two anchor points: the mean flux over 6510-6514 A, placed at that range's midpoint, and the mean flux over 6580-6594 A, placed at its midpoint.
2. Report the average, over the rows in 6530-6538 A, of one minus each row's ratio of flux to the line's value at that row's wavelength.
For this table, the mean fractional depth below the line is -0.11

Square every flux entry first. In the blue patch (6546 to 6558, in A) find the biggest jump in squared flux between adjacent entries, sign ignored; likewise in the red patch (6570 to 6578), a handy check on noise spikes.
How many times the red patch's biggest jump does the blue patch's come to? 0.90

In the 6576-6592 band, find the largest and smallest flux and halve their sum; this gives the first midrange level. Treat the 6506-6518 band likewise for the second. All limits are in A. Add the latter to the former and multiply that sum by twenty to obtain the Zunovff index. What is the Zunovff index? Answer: 795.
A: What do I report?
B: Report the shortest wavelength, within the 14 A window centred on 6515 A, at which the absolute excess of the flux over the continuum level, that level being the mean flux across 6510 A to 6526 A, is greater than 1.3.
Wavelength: 6517 A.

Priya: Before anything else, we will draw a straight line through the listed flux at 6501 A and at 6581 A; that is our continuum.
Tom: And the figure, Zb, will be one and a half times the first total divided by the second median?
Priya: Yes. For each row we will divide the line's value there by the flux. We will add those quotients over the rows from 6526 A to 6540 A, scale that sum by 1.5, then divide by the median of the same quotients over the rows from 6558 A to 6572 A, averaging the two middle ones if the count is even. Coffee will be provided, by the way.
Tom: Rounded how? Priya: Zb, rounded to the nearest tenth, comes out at 11.6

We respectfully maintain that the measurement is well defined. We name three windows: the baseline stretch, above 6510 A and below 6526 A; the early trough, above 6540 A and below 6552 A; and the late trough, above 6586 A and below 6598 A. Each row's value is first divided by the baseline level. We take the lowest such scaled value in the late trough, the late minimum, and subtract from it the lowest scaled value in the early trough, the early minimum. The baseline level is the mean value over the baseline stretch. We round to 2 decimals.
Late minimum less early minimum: 0.14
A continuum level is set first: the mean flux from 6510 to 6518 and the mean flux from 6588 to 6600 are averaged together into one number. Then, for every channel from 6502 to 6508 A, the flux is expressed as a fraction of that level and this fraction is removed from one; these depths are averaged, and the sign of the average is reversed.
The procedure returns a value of -0.11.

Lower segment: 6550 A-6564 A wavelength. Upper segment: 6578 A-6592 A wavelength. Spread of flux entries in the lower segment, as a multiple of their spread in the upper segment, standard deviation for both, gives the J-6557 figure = 0.98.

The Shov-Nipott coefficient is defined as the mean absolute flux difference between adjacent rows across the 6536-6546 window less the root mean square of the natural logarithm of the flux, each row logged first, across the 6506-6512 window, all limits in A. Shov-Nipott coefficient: -1.61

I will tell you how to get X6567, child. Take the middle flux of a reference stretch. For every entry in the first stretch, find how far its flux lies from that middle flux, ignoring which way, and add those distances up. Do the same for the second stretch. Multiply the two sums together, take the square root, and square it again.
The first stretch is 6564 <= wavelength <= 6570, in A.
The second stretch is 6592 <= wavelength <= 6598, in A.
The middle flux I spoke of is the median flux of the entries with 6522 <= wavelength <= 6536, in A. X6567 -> 10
